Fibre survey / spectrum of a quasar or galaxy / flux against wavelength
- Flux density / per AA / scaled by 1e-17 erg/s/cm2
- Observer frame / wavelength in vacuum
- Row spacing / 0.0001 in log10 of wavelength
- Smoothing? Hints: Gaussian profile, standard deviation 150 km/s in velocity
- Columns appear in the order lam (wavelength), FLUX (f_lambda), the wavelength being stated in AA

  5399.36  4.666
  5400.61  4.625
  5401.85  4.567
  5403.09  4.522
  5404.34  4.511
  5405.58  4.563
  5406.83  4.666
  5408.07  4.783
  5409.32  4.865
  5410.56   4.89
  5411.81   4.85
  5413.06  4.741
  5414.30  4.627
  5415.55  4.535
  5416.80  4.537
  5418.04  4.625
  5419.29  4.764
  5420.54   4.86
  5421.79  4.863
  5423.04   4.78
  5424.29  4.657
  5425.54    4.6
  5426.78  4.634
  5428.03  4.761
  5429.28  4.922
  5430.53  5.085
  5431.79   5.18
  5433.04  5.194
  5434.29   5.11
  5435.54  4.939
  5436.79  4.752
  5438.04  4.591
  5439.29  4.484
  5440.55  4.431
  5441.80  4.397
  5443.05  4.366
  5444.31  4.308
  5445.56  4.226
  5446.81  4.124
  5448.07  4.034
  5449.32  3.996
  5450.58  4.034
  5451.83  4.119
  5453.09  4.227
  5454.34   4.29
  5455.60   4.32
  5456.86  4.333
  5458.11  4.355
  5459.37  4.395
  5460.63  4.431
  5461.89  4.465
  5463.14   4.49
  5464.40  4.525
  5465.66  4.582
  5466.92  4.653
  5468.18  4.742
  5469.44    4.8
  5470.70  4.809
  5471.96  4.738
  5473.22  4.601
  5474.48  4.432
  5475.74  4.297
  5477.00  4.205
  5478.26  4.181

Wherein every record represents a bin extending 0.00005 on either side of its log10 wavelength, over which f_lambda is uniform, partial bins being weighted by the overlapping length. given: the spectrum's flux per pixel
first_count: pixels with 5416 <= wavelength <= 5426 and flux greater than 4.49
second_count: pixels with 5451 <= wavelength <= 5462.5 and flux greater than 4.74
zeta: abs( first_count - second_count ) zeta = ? 8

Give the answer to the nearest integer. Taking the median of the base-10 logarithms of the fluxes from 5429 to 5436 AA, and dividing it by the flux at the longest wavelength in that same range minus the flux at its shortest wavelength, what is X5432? 42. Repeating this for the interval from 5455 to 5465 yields 3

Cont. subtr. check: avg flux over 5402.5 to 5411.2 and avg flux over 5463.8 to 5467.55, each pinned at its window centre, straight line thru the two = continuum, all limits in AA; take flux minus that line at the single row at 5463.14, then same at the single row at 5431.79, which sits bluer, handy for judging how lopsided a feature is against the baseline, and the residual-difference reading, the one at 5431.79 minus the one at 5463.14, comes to 0.6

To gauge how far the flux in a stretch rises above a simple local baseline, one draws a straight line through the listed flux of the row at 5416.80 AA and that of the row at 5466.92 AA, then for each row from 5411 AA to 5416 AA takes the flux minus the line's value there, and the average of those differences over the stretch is 0.2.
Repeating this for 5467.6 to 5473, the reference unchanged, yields 0.1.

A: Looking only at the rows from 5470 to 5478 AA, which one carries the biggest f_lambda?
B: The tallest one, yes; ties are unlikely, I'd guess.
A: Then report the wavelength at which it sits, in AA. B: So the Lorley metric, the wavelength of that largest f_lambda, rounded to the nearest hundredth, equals 5470.70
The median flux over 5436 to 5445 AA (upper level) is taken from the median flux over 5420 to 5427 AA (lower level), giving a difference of 0.29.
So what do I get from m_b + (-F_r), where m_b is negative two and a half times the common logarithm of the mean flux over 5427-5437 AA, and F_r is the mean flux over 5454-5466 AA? -6.16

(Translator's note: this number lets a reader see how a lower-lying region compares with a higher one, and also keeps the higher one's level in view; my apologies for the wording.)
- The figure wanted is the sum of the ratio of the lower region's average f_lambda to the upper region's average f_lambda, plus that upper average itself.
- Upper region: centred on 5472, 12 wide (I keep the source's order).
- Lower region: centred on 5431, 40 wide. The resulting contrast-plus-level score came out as 5.59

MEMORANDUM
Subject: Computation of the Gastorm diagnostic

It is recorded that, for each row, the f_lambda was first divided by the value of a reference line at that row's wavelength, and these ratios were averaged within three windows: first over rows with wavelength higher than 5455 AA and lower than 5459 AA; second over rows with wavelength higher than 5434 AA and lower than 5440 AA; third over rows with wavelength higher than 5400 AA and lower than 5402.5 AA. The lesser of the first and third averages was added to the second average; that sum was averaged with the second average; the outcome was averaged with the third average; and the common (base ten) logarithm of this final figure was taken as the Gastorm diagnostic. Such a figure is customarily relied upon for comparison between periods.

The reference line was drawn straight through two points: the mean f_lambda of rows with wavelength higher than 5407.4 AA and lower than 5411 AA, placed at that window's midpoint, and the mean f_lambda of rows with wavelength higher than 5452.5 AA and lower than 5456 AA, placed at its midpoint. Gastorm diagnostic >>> 0.089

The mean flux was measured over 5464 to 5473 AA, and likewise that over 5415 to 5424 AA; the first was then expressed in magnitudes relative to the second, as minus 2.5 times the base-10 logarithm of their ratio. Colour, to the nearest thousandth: 0.004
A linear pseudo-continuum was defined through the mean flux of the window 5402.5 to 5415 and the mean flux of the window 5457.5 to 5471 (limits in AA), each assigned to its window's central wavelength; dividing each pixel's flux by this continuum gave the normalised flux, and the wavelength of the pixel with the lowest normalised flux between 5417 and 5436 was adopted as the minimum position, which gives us 5425.54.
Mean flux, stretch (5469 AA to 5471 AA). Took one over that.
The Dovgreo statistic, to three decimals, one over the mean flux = 0.208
